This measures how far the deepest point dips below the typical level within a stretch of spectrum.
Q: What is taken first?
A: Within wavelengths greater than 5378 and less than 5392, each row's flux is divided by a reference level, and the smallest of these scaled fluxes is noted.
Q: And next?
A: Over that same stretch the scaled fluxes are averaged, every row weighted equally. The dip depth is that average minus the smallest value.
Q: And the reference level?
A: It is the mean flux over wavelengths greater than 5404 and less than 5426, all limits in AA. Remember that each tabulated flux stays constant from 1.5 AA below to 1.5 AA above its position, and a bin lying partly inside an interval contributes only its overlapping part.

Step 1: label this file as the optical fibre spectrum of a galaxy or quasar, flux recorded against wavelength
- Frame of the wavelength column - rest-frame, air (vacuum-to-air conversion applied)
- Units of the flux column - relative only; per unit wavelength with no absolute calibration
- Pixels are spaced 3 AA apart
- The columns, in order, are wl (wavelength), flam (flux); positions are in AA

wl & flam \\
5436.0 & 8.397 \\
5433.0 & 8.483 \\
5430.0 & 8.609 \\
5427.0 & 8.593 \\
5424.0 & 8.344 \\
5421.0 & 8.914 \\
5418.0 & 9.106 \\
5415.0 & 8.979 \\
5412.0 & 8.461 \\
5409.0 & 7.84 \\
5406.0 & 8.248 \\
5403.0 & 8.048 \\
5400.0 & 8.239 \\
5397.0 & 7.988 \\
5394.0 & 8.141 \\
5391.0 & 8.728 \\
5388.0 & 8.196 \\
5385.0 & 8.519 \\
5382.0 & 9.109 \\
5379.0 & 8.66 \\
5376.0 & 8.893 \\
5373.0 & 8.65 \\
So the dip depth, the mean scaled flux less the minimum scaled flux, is 0.052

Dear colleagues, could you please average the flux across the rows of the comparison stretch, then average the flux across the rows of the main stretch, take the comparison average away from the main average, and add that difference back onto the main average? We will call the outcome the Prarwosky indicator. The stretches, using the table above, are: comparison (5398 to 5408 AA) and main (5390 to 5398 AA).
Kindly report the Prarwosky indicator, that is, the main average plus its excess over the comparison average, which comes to 8.4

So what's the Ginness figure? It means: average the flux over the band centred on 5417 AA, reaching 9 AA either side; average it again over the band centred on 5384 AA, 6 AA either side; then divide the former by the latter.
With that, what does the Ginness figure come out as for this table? 1.00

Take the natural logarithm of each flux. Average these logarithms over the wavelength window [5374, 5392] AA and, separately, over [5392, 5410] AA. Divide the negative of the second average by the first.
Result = -0.97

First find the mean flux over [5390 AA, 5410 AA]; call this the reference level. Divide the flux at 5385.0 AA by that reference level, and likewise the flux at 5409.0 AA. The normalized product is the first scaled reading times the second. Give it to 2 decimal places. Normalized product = 1.00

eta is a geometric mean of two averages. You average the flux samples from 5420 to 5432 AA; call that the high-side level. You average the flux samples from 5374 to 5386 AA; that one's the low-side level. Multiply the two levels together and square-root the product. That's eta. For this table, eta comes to 8.70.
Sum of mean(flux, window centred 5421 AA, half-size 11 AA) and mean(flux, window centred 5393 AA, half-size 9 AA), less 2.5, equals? 14.5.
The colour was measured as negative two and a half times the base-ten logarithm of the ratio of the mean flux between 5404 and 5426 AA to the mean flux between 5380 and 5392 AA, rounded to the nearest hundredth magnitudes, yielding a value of 0.01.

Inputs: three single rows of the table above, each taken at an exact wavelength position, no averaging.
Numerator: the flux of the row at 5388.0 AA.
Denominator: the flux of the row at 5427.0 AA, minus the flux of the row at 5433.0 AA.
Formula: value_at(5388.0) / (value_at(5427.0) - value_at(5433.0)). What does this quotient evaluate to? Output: 75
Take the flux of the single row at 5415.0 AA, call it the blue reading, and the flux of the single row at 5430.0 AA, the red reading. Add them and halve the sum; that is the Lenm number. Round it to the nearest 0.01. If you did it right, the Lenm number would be 8.79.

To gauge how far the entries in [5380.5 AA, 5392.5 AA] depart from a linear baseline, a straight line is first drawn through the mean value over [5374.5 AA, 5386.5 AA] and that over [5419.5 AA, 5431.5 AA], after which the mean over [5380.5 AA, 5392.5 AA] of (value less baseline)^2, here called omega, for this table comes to 0.12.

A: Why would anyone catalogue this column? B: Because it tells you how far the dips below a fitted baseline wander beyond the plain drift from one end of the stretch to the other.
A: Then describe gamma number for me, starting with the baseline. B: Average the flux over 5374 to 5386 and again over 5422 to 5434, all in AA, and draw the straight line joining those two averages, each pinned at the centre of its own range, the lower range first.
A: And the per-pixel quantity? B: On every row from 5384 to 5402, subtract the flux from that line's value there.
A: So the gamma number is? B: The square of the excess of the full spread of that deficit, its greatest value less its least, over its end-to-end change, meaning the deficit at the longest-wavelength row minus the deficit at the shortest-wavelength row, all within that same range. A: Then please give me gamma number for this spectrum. 0.26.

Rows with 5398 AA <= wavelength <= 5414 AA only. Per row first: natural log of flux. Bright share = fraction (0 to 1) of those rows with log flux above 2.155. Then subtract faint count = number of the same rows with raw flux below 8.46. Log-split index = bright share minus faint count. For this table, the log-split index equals -4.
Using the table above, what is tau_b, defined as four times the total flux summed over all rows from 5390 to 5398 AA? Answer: 99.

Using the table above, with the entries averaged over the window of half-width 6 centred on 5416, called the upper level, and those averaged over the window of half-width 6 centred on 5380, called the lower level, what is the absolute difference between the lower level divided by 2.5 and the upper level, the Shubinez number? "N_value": 5.3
